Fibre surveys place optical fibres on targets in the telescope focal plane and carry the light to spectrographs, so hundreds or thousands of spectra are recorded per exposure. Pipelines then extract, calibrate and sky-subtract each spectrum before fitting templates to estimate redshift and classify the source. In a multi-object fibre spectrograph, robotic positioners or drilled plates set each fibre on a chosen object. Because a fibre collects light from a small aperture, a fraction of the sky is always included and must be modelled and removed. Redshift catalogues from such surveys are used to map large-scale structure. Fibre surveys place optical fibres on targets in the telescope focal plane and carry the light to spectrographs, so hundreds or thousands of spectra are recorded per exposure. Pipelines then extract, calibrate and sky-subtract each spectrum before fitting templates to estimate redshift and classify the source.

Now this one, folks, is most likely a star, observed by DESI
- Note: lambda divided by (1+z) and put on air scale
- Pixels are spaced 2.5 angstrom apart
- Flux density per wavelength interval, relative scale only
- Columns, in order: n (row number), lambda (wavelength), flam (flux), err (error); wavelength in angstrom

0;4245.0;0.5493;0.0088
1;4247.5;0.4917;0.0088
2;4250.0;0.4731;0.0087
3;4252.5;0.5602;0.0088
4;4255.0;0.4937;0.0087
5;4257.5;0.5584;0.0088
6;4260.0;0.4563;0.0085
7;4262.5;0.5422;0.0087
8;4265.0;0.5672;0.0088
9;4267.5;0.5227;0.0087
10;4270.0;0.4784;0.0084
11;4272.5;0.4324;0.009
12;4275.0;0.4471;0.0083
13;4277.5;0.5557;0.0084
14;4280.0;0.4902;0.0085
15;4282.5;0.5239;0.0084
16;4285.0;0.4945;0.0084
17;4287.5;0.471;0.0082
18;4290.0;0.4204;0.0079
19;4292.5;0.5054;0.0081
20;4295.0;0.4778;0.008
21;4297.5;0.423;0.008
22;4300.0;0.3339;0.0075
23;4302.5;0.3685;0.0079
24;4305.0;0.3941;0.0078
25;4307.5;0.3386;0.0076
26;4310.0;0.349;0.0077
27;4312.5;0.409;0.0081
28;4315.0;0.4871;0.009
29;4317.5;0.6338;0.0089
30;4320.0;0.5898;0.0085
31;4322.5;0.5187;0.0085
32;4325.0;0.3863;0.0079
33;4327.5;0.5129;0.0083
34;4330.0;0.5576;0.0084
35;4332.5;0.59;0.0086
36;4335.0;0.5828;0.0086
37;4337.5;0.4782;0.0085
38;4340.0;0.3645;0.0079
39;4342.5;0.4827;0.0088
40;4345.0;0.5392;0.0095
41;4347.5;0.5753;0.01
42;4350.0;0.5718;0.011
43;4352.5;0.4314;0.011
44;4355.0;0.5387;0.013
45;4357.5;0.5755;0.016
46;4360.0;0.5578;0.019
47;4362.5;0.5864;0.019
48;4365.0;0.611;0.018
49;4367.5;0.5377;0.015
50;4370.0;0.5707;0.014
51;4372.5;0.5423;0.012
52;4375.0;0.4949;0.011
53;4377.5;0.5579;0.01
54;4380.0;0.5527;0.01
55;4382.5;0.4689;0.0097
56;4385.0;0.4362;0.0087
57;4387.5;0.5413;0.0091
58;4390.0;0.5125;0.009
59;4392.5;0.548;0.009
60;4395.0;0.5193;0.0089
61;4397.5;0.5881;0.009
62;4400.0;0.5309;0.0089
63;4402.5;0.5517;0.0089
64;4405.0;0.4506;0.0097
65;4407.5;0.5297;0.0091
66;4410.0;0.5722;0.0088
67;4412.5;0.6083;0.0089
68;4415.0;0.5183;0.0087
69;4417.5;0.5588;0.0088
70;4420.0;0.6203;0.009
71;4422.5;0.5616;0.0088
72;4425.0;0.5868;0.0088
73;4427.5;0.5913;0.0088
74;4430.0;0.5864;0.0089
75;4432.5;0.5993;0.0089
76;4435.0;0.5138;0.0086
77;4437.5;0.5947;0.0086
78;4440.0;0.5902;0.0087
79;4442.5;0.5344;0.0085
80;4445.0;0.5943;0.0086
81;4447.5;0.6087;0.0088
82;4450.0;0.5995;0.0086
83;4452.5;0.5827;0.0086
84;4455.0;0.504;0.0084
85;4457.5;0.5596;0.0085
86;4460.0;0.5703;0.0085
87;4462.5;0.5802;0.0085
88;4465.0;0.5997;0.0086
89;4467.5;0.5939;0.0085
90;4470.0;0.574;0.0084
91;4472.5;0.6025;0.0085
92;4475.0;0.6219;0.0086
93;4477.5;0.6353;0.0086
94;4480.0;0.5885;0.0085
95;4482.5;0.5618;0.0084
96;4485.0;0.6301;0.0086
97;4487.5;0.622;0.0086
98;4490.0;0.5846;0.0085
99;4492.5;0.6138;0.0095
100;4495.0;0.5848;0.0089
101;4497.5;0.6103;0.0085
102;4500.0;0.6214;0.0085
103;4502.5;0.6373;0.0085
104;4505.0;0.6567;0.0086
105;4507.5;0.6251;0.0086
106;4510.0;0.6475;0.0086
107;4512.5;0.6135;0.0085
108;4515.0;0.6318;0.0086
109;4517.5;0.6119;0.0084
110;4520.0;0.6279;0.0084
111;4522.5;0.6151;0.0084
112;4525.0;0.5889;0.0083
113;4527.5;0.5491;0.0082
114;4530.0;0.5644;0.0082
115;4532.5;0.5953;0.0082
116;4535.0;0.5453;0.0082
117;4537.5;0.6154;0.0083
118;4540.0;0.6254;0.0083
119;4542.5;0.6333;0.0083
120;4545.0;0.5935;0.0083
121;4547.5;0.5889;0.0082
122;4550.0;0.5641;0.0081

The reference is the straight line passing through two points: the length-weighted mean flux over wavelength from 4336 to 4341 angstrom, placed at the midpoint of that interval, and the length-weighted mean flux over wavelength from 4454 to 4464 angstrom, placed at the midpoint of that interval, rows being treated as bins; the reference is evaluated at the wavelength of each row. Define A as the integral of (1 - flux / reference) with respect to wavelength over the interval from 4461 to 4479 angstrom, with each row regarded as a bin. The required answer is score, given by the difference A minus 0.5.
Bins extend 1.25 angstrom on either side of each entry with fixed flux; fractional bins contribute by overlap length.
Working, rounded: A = -1.1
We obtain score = -1.6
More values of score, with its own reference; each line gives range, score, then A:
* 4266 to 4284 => -6.7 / -6.2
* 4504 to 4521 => -1.0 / -0.5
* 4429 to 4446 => -1.7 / -1.2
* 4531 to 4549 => 0.6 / 1.1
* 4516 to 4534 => 0.4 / 0.9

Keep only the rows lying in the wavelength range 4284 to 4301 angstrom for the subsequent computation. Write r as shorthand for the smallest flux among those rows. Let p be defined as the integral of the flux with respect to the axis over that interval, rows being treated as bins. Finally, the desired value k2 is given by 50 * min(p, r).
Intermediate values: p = 7.6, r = 0.3339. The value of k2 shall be 17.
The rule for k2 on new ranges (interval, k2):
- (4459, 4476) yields 29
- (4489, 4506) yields 29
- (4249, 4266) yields 23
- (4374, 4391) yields 22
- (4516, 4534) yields 27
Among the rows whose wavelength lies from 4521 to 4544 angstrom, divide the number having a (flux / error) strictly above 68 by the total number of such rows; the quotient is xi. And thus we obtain 0.8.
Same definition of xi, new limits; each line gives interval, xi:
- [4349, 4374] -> 0.0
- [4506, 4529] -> 0.9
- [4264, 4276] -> 0.0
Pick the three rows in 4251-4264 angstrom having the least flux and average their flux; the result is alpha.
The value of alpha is 0.497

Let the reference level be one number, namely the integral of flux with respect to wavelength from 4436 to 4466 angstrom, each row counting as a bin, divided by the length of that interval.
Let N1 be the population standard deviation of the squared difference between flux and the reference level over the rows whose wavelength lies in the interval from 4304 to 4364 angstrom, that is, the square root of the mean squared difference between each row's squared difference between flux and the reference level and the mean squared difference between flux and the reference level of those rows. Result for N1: 0.018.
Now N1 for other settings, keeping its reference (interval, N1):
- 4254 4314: 0.018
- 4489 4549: 0.002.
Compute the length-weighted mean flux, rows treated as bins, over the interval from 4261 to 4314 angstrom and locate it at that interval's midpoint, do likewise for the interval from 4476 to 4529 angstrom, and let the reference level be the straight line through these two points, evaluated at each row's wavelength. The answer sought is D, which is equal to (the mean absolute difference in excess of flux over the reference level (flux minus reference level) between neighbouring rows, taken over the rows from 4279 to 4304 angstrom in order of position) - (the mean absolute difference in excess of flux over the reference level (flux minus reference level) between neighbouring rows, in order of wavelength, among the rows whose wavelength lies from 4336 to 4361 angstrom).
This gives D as -0.022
